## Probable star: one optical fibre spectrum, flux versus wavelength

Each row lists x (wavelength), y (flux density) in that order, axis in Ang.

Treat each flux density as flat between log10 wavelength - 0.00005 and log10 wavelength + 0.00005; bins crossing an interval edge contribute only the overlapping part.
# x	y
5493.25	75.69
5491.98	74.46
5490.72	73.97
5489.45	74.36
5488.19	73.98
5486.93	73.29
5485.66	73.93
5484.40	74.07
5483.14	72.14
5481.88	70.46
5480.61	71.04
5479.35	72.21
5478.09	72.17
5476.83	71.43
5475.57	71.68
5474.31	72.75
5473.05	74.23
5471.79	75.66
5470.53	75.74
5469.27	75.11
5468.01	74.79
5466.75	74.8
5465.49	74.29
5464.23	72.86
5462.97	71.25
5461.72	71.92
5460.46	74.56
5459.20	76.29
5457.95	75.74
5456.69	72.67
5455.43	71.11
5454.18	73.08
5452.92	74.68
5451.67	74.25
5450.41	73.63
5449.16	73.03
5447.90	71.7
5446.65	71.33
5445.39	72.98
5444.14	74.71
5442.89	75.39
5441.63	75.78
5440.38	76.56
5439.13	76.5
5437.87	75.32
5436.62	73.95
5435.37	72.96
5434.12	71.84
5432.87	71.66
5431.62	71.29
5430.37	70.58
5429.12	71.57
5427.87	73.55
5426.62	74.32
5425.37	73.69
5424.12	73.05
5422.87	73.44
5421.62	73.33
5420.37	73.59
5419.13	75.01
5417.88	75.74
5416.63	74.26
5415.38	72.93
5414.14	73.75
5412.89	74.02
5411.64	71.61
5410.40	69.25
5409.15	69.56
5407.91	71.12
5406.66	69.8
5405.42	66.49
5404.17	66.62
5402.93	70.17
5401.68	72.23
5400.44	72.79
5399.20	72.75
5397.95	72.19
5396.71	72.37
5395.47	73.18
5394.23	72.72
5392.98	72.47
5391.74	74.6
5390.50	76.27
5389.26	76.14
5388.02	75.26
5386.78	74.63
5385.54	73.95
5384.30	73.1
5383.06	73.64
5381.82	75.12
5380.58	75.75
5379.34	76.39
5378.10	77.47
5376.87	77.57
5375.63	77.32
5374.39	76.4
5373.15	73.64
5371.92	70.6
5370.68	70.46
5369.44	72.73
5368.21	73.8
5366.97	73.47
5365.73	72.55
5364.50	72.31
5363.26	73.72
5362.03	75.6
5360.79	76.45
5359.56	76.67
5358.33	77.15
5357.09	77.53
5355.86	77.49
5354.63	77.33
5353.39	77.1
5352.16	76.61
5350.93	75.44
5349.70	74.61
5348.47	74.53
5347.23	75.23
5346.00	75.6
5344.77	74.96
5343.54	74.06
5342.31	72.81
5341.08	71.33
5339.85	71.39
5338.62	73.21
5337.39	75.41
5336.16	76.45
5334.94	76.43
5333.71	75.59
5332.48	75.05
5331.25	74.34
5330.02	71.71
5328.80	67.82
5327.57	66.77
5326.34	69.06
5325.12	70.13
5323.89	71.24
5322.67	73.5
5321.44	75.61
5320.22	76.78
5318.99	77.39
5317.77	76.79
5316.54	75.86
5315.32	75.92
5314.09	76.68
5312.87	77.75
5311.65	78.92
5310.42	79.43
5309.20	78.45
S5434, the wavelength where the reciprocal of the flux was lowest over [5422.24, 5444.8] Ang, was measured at 5440.38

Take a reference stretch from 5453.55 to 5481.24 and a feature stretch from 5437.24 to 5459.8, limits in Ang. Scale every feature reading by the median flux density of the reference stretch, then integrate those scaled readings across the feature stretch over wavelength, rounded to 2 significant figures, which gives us 23 Ang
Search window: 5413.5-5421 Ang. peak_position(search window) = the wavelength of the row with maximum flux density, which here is 5417.88 Ang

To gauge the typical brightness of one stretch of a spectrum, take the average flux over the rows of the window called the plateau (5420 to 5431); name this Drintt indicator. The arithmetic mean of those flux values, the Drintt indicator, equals 73.0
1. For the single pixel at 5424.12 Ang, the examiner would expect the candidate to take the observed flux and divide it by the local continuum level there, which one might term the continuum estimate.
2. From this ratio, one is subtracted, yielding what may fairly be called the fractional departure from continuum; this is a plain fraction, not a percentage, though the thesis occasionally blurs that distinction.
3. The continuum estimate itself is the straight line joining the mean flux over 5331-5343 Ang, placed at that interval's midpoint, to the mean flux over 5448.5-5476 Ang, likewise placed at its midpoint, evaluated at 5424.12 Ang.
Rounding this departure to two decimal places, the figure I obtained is -0.01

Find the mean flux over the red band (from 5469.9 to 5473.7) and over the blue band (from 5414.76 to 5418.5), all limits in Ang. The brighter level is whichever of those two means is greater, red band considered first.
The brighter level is 75.2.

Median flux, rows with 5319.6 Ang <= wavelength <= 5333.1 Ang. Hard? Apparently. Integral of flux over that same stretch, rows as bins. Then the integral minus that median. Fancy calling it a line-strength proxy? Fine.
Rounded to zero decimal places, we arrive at 900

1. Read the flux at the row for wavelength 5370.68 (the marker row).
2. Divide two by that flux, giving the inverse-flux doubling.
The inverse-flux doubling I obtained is 0.0284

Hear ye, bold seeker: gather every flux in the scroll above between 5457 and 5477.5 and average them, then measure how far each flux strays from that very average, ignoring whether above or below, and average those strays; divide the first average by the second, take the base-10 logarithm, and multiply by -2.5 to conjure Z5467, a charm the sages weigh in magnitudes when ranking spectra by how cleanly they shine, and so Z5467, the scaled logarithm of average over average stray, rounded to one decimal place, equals -4.3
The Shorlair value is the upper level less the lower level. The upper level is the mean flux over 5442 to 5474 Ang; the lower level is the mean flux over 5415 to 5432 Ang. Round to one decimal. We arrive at 0.5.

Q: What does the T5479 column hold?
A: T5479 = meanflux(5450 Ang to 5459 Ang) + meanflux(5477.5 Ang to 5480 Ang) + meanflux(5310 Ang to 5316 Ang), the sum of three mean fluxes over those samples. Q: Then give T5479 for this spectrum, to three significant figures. 224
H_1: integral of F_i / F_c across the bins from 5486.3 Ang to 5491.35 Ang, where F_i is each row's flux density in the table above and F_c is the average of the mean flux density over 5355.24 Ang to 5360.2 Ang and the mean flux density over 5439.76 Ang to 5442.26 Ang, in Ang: 4.9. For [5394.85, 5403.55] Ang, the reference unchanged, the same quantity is 8.2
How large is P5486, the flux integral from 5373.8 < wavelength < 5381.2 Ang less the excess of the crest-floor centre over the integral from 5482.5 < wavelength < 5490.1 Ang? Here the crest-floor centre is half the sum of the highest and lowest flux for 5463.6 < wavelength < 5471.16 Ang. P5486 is 1054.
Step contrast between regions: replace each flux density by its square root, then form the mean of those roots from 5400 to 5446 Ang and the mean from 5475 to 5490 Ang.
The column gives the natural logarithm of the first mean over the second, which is 0.001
